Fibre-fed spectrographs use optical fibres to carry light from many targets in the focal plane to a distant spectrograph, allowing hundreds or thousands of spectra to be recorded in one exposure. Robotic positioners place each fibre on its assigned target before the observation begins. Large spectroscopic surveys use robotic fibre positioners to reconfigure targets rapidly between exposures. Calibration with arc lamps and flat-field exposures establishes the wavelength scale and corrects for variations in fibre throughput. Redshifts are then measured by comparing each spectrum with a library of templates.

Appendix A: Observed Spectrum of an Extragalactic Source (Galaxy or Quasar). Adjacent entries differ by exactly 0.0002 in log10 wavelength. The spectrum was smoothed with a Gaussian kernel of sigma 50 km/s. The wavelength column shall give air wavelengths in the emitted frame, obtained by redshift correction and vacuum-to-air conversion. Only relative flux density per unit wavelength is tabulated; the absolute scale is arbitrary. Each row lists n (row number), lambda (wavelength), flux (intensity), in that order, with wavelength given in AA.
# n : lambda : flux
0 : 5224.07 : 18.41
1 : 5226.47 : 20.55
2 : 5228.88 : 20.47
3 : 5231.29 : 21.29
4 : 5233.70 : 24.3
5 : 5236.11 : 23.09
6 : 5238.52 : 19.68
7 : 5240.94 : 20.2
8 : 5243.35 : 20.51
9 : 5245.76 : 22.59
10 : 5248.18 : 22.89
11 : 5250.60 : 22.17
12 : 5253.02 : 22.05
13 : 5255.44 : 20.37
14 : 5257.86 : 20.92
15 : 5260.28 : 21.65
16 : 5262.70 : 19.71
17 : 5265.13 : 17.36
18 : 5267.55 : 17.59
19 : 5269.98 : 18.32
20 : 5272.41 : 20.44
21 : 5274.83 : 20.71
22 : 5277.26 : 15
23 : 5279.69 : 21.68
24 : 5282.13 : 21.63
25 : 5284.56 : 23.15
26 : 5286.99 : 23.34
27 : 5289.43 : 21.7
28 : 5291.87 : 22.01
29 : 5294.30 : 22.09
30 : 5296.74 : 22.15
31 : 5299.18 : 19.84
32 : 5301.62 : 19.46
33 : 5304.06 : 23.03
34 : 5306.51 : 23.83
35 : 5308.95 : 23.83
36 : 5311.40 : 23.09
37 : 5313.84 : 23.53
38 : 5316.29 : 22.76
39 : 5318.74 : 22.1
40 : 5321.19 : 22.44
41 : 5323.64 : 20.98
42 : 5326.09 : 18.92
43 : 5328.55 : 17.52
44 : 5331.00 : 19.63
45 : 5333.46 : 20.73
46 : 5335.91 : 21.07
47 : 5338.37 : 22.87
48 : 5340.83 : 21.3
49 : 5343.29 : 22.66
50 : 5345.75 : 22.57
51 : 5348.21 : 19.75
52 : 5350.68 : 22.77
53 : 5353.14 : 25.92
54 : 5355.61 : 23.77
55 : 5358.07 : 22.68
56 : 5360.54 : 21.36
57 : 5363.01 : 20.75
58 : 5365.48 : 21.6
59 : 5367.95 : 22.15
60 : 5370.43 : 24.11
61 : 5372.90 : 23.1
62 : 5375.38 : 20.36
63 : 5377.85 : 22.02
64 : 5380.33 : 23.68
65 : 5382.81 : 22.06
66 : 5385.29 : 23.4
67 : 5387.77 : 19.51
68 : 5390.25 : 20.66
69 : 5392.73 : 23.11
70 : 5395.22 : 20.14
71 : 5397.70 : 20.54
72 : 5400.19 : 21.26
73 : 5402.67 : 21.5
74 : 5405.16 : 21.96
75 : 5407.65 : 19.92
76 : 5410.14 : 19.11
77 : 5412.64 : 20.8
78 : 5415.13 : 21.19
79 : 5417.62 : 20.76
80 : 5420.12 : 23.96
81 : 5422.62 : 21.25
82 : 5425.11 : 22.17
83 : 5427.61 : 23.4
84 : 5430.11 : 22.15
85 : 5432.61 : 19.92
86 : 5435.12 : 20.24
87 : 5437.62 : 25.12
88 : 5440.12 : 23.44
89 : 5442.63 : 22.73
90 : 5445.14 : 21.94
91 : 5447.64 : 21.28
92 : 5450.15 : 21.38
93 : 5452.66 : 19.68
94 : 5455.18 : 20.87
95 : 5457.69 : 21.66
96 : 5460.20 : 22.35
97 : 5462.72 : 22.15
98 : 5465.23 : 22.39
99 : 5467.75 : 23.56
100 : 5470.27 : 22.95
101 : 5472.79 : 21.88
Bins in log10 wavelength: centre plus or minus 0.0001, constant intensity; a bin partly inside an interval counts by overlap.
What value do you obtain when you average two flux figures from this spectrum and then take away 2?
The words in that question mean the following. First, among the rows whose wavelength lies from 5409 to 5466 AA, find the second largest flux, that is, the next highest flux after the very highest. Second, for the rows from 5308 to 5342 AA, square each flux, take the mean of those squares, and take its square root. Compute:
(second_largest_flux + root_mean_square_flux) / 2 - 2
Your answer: 20.8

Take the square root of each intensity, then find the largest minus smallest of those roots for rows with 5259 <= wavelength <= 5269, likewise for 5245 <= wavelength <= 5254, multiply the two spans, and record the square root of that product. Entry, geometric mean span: 0.21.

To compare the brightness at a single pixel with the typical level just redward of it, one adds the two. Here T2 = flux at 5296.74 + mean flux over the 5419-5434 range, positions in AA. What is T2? 44.3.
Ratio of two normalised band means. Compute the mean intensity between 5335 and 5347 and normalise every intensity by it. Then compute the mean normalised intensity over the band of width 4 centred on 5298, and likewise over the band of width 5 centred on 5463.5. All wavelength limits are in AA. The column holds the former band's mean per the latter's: 0.94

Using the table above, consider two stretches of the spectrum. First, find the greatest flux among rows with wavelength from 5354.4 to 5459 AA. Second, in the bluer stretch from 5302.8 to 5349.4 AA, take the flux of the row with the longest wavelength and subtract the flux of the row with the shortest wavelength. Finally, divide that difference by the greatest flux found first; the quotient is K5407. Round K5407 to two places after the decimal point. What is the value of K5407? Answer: -0.13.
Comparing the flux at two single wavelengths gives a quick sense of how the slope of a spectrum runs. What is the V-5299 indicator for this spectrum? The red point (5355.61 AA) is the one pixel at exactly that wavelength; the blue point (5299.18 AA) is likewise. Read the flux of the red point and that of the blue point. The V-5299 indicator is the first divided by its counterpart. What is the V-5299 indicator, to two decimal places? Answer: 1.20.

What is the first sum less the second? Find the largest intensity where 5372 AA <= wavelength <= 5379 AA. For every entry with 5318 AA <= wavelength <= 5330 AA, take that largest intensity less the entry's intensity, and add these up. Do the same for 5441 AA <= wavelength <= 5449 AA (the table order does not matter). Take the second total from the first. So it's 10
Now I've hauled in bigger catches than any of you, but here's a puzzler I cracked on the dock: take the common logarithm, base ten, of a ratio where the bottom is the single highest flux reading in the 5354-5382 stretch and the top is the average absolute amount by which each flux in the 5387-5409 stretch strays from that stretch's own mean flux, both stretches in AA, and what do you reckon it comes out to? -1.43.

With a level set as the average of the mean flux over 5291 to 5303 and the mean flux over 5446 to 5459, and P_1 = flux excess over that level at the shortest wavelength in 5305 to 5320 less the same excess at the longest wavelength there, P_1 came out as 1.7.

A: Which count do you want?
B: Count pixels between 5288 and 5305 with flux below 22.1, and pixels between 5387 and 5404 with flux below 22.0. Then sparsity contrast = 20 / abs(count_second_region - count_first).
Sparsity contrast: 20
